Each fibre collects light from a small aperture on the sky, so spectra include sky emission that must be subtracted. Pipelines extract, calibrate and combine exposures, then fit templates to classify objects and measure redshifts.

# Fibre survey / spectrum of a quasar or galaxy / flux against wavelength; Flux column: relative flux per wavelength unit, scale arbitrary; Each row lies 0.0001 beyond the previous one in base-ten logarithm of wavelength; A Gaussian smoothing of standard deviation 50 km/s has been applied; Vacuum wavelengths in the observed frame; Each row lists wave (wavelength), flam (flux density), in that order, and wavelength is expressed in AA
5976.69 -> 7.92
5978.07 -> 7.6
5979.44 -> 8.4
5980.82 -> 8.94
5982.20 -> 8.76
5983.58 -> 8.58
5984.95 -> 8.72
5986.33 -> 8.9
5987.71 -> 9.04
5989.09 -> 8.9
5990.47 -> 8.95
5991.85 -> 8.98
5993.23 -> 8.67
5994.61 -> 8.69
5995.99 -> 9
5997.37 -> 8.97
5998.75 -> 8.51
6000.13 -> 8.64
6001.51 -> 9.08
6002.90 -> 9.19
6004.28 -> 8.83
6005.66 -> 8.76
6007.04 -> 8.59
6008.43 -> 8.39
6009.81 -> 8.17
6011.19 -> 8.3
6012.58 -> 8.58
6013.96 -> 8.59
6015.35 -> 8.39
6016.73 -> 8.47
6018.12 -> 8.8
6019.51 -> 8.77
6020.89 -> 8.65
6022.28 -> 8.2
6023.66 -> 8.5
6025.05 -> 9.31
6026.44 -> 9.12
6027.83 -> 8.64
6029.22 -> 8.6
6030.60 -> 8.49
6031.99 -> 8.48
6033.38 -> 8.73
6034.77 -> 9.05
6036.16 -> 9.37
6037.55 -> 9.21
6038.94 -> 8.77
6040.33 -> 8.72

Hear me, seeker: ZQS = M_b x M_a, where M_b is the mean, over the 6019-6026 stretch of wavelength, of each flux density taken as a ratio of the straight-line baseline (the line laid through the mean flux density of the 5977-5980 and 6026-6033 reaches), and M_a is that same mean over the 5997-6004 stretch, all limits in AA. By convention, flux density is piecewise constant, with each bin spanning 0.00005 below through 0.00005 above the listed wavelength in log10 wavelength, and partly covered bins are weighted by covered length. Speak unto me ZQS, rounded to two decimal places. 1.09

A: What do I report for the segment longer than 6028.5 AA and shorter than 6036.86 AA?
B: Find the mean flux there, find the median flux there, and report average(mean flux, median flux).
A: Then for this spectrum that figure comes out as 8.73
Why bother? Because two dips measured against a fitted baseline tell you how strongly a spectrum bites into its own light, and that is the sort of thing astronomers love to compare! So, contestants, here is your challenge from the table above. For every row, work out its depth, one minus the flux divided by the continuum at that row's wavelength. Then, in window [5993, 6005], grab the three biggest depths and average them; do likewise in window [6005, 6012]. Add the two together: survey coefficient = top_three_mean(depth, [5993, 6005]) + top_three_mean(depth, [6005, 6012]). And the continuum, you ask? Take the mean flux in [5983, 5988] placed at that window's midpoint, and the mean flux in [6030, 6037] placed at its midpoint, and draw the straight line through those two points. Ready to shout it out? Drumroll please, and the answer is 0.08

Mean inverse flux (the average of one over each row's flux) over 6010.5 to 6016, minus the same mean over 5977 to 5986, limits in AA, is 0.000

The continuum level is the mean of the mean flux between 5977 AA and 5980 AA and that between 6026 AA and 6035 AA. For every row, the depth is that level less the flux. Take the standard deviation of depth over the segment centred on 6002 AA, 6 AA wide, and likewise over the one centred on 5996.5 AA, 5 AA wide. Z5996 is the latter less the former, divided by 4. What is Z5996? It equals -0.003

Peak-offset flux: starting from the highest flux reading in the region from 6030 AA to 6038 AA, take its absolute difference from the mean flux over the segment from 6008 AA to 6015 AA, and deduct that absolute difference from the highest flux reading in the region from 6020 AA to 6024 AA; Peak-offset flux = 7.69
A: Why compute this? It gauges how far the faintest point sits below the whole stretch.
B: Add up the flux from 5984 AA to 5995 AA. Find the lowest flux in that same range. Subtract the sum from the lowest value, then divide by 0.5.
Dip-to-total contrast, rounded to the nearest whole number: -124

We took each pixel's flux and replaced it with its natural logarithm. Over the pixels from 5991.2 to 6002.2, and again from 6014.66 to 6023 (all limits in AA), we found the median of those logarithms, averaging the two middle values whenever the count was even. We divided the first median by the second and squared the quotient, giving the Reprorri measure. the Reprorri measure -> 1.03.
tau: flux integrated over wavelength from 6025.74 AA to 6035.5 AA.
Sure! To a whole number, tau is 85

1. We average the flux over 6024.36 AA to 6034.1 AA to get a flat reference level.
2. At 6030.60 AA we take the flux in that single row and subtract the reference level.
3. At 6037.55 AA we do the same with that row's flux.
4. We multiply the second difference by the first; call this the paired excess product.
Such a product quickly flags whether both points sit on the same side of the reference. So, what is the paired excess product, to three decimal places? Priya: -0.123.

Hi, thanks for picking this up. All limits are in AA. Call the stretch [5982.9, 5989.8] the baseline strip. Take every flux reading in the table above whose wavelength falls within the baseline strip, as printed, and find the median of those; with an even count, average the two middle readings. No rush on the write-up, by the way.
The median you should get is 8.9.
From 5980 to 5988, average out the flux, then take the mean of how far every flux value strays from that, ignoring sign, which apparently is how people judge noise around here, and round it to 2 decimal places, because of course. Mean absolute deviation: 0.14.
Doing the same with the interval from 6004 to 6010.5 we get 0.21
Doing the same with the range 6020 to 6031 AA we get 0.26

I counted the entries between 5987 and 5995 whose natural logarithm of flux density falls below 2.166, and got 2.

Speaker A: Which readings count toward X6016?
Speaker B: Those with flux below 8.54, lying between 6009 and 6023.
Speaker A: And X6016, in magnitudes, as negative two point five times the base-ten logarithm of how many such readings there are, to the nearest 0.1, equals -1.7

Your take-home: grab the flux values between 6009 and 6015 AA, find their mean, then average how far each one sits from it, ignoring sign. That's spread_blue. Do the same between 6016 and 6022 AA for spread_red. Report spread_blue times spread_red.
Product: 0.0197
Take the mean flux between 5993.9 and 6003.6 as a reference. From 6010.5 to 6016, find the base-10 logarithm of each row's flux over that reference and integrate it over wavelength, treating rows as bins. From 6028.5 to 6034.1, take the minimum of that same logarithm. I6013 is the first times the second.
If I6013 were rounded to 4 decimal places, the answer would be 0.0022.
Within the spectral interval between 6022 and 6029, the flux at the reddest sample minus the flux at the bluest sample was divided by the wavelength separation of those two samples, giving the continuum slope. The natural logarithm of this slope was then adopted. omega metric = -2.5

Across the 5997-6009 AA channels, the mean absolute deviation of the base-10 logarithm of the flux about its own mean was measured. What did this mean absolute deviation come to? 0.011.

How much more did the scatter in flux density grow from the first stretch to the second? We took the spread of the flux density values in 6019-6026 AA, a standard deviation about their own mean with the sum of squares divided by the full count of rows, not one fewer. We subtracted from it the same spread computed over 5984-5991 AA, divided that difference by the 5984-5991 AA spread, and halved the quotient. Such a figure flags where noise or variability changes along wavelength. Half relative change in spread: 1.3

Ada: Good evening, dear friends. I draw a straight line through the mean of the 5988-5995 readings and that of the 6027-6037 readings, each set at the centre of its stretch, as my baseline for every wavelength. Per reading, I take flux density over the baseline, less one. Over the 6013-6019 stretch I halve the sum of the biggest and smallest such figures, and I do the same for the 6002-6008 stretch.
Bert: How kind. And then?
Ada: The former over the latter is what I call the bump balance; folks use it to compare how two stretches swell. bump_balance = -3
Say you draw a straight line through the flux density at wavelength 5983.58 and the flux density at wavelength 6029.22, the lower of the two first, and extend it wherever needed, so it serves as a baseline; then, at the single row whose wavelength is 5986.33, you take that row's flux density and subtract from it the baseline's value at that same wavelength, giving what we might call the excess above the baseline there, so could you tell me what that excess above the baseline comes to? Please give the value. 0.32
